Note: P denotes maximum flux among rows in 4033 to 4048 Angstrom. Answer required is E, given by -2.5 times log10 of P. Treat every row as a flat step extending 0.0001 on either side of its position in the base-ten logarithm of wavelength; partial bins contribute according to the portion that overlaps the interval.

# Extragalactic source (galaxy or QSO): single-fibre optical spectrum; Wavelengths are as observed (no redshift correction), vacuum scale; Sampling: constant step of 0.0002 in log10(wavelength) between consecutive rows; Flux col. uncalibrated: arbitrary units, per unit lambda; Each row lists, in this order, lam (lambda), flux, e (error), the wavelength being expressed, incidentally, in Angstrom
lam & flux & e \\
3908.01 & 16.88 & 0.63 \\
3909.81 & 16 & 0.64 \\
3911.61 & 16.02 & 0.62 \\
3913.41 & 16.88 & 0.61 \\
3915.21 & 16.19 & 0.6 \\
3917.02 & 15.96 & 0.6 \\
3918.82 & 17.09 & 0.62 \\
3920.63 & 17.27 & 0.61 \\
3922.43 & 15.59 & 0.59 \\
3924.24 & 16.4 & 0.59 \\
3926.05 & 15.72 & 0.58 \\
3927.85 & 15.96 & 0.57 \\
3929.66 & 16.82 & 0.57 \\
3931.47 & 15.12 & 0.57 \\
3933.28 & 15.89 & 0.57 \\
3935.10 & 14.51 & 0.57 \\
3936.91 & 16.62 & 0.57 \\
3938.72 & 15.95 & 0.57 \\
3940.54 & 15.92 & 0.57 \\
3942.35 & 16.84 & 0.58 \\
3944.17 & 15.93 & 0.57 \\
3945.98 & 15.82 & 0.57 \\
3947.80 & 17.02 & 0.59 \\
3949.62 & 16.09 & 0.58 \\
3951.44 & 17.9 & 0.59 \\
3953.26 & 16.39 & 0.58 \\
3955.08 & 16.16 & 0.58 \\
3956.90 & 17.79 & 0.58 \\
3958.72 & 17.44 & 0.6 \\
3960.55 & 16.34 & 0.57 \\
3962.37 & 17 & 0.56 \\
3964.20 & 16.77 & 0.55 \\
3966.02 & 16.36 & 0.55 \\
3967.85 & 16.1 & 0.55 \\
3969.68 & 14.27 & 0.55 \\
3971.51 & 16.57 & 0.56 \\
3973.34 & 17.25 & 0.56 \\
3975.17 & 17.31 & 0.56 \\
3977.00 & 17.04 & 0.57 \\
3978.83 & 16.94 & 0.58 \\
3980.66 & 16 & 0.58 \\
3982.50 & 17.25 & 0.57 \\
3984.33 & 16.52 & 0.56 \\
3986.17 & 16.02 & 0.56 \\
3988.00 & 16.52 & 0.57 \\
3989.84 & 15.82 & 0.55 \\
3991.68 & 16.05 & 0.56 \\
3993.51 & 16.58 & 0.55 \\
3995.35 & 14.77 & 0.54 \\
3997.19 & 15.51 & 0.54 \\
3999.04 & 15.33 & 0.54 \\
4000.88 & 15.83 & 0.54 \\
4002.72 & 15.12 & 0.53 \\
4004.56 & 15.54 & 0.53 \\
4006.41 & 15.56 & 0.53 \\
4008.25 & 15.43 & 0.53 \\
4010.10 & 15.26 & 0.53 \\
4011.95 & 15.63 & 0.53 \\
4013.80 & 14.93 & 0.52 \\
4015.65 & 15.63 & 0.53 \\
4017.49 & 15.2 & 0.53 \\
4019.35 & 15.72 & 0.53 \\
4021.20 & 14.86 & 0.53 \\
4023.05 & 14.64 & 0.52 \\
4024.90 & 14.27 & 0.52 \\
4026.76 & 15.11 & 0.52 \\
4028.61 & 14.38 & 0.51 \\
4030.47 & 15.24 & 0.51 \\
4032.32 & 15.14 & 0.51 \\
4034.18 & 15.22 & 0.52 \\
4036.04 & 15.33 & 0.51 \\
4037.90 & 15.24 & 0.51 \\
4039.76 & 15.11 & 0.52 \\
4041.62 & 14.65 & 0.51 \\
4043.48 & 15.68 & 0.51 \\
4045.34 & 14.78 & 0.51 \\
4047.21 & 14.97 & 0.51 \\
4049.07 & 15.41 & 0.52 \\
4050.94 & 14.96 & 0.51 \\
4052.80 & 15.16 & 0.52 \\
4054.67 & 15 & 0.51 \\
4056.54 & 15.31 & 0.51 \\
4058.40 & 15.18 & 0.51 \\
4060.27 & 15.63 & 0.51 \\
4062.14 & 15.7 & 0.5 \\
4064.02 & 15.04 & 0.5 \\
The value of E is -2.99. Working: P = 15.68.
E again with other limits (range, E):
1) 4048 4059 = -2.97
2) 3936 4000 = -3.13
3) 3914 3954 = -3.13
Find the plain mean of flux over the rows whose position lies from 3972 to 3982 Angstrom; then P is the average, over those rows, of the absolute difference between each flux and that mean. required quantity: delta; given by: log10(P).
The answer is -0.44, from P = 0.36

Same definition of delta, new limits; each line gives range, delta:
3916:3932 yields -0.22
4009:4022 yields -0.53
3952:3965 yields -0.31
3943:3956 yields -0.25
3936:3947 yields -0.44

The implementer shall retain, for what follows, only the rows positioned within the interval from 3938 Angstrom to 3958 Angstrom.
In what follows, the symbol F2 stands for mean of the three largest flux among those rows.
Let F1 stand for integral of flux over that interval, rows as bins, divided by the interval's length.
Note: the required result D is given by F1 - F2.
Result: -1.02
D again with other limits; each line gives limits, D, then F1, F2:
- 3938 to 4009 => -1.42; 16.3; 17.7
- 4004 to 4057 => -0.53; 15.1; 15.7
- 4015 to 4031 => -0.54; 15.0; 15.5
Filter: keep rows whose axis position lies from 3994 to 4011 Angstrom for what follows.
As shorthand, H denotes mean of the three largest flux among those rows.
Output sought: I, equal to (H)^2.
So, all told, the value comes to 245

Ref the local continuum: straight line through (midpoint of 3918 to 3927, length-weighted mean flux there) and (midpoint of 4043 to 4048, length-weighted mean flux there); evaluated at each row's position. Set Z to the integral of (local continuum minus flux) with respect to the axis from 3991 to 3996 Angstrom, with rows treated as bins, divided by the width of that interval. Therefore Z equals -0.2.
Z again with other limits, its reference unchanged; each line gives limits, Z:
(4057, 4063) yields -0.6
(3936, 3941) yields 0.1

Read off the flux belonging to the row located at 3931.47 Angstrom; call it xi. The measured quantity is 15.12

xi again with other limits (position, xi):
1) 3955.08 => 16.16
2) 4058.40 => 15.18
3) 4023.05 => 14.64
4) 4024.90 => 14.27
